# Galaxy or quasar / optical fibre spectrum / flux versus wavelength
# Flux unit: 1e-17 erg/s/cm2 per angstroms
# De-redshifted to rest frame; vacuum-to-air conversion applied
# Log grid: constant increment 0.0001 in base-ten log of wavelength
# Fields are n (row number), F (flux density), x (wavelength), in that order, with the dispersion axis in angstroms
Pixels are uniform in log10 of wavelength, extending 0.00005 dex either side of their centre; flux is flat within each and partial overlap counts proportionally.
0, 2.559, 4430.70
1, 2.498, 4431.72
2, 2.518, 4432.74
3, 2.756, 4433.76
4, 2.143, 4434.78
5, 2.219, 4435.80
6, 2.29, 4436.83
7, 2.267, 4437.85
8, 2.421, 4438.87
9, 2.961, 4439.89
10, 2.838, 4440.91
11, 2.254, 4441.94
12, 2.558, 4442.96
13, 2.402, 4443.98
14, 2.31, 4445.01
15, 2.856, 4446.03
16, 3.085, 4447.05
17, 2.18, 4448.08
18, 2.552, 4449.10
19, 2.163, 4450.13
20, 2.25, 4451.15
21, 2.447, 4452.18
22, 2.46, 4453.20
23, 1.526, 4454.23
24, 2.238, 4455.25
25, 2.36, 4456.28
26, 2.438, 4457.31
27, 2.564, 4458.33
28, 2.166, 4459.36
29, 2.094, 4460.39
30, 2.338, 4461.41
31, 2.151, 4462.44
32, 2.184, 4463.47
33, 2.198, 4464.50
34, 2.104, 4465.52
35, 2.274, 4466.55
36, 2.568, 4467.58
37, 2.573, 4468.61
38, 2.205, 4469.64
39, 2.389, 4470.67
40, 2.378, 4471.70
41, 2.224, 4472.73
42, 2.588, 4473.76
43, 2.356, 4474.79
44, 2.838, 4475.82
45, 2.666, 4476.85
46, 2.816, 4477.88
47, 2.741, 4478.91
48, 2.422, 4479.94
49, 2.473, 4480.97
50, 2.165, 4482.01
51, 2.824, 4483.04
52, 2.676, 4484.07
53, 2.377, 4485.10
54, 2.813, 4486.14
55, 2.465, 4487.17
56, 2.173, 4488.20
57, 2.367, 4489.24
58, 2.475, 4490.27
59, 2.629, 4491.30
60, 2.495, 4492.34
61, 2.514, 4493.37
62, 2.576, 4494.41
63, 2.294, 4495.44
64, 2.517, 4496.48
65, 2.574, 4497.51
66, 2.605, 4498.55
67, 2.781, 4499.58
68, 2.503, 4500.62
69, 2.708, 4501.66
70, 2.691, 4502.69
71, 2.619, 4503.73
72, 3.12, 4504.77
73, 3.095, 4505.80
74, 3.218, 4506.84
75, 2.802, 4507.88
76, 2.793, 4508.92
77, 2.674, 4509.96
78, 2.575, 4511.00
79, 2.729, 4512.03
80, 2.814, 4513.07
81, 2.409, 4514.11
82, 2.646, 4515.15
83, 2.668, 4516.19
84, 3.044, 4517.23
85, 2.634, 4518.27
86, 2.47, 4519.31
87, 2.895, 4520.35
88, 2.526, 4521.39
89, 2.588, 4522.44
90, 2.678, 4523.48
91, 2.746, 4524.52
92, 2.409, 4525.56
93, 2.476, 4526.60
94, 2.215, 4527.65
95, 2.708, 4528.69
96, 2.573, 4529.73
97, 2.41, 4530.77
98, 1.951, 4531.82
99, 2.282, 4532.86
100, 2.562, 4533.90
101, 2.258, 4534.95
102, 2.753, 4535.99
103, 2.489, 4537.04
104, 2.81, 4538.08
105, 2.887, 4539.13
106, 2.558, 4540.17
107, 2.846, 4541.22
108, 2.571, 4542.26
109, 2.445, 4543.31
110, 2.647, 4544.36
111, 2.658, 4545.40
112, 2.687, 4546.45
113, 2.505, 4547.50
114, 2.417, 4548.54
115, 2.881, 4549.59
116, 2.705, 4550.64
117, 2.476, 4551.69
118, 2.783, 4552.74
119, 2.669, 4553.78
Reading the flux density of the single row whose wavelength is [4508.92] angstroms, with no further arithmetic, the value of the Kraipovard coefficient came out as 2.793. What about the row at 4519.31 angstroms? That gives 2.47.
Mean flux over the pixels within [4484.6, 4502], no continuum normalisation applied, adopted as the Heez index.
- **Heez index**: 2.52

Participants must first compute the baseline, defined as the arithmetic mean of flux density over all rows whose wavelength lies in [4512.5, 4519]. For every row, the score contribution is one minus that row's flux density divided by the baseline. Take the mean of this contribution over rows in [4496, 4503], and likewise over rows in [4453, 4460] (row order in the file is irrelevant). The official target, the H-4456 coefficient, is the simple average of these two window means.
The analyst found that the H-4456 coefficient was 0.10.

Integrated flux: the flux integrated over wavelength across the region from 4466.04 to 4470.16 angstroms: 9.9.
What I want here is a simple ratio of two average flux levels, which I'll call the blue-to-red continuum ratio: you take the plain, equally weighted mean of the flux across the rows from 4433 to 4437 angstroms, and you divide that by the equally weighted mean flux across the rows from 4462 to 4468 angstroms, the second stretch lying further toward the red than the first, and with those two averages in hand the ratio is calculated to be 1.05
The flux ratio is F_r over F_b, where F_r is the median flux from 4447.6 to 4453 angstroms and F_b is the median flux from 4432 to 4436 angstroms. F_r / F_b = 0.95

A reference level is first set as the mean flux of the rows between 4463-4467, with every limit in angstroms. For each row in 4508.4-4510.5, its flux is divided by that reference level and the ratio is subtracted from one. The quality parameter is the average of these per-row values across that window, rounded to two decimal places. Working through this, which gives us -0.25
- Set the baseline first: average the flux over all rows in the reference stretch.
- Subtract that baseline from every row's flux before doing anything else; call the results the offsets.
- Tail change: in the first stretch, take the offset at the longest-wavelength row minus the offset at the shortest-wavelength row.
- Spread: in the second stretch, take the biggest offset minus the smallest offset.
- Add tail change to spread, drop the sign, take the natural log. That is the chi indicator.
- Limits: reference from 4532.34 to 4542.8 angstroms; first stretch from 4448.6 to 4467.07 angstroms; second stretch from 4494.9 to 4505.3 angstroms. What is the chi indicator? -0.6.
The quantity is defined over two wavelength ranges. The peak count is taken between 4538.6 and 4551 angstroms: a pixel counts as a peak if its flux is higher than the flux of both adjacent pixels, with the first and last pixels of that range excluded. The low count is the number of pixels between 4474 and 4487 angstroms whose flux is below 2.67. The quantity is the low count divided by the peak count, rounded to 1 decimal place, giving 2.0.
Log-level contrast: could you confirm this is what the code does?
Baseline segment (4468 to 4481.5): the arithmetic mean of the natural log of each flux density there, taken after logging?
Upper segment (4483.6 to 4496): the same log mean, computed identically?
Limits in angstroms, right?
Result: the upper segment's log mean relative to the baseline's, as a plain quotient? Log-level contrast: 0.99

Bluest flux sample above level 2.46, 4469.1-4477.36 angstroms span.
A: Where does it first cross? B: 4473.76 angstroms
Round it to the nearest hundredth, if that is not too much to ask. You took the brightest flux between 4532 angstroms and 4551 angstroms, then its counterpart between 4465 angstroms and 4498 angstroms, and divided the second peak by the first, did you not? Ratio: 0.98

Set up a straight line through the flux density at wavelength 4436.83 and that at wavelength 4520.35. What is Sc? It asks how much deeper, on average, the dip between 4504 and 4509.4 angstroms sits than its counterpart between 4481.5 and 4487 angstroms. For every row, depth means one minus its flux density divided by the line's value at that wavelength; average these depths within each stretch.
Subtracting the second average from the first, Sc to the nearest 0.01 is -0.10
